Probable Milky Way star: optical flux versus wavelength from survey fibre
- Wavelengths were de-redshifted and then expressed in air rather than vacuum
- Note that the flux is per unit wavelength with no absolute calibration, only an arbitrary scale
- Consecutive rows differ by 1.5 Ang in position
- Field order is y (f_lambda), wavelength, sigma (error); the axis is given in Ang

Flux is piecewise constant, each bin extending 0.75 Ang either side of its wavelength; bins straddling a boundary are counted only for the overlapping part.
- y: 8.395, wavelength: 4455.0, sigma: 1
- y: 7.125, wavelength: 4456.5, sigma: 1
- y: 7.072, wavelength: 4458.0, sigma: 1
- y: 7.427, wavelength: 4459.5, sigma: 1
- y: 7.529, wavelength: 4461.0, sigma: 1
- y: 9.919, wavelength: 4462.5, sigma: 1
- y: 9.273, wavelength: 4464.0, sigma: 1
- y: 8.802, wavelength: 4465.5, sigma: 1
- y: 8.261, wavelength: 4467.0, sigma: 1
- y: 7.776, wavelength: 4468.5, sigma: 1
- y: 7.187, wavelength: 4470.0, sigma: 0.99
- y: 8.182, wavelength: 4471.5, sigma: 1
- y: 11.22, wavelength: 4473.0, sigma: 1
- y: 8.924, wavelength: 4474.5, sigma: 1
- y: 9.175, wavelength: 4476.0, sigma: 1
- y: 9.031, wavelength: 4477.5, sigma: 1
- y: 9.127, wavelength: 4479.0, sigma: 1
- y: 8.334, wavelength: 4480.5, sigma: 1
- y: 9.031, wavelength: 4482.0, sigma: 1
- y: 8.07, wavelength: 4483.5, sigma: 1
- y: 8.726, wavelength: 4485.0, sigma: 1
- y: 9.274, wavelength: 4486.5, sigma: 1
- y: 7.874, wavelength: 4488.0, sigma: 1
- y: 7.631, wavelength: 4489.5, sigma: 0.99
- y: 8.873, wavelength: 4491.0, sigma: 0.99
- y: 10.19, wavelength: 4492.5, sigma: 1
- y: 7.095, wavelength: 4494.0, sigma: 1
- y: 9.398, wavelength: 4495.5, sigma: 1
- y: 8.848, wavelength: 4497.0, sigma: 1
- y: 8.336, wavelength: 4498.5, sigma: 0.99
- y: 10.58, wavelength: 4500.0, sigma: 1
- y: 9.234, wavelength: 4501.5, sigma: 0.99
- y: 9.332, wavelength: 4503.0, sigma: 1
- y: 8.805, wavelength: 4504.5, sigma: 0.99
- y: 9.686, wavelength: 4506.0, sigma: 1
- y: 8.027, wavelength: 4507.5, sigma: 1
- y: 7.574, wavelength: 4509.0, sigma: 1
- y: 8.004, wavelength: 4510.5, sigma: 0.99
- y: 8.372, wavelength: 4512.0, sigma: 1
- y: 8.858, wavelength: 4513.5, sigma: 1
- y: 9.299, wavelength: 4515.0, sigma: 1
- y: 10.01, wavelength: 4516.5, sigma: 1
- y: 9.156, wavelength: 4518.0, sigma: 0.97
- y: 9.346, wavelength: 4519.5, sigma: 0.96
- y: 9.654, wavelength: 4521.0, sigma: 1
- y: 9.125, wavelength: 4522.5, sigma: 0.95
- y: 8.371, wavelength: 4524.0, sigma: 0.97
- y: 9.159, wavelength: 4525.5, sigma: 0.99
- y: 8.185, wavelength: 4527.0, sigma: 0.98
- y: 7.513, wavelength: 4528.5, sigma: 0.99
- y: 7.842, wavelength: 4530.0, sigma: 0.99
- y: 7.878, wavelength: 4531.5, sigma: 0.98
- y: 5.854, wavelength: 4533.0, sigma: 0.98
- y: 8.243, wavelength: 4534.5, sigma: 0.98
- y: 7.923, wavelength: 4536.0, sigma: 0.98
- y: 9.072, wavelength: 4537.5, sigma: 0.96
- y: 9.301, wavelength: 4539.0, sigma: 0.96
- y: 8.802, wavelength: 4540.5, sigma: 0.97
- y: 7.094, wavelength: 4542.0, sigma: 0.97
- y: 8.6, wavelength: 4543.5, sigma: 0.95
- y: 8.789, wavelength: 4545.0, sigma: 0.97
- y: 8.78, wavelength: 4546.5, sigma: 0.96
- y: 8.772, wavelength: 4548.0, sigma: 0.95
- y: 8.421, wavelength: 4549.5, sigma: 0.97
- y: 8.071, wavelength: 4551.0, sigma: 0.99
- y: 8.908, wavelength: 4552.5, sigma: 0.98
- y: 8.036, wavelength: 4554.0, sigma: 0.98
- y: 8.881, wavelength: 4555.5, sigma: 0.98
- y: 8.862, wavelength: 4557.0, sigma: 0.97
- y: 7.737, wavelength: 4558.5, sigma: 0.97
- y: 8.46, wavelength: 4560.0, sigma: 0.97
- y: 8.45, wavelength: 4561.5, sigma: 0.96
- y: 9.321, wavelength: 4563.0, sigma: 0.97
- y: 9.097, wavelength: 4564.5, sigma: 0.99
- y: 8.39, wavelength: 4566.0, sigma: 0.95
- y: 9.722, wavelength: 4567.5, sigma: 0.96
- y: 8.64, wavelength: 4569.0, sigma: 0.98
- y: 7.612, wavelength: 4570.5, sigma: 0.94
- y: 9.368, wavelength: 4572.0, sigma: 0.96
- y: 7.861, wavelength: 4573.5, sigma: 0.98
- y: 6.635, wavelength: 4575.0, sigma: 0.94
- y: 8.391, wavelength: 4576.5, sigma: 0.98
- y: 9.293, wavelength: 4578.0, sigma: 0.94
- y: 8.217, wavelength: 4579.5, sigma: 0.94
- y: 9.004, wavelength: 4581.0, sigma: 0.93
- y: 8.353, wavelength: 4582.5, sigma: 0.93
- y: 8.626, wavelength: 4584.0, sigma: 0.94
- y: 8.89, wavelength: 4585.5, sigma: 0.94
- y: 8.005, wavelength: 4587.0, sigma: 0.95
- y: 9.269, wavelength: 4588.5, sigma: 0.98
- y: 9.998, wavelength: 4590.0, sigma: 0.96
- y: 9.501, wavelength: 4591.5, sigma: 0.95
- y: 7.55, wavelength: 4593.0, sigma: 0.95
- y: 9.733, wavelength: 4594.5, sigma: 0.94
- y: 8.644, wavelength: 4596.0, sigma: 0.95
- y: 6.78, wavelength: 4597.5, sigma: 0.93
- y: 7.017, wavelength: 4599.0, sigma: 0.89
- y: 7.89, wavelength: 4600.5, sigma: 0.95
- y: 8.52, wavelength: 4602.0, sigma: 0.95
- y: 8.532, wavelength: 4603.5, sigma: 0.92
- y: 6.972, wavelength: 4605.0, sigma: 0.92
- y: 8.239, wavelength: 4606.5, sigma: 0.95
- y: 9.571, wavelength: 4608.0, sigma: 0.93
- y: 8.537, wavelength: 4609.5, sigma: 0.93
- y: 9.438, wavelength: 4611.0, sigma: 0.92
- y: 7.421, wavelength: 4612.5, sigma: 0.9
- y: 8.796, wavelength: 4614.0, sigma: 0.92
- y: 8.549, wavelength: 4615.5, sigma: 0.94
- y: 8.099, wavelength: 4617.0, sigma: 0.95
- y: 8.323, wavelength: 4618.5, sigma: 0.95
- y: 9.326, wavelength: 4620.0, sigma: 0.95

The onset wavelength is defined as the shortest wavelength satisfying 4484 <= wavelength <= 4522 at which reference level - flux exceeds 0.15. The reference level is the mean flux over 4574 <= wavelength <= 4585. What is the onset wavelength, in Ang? 4488.0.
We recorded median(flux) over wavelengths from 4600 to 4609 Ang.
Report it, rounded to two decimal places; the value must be 8.38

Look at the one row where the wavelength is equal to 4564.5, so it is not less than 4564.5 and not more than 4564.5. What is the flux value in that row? 9.097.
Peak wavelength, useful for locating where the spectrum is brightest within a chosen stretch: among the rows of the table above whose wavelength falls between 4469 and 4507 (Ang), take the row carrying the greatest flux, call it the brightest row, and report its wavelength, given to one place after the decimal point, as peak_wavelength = 4473.0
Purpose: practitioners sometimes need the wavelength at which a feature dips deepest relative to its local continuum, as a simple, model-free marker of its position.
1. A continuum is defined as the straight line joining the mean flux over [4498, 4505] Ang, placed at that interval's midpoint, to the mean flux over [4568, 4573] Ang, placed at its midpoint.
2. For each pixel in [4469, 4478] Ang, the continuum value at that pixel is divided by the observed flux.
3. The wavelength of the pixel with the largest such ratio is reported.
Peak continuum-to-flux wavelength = 4470.0 Ang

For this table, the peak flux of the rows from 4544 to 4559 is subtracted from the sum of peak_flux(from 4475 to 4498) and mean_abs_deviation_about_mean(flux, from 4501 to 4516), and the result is 1.86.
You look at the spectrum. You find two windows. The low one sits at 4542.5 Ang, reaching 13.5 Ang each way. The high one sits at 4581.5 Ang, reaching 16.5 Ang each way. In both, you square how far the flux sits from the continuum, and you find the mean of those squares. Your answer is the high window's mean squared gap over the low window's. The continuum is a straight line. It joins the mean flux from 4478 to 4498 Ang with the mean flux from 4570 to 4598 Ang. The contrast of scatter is 1.1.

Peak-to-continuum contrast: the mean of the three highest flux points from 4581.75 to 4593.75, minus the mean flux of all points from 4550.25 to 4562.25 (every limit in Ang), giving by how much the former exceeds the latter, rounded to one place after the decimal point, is 1.2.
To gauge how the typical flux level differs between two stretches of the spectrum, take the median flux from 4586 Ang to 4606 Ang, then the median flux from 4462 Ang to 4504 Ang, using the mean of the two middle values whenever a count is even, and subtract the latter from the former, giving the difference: -0.38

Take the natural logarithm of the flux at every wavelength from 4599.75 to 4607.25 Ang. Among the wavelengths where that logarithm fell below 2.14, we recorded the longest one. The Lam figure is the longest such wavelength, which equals 4606.5 Ang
